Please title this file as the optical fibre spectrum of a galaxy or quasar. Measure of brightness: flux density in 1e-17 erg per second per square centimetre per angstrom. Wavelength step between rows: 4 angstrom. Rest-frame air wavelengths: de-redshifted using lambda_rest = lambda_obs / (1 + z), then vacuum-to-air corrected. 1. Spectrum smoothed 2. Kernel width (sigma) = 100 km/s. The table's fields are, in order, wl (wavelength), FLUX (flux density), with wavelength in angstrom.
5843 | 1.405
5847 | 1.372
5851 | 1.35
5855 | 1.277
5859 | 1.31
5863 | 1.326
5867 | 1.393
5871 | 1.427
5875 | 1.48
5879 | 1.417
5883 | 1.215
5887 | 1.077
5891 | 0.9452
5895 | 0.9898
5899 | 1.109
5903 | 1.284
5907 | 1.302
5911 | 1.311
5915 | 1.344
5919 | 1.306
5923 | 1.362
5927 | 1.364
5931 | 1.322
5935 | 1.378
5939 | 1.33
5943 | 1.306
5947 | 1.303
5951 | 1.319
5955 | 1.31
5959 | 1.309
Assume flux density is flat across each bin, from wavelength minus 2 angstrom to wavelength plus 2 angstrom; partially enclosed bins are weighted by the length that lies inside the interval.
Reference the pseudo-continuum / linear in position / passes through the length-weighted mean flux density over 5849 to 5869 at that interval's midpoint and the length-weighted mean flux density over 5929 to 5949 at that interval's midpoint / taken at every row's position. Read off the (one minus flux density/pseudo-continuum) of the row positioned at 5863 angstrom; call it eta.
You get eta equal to 0.00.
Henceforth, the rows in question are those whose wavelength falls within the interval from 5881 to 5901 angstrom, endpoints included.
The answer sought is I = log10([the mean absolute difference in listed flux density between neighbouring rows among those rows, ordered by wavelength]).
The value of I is -0.96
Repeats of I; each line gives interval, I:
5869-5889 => -0.94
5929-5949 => -1.48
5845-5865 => -1.44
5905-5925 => -1.47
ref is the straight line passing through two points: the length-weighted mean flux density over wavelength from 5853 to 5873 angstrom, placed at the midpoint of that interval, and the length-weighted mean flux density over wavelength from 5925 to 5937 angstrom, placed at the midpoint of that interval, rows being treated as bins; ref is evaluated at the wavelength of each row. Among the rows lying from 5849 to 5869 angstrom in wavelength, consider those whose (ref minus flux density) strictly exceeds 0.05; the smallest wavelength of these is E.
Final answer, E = 5855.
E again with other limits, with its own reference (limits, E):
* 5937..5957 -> 5943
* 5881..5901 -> 5883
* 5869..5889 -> 5883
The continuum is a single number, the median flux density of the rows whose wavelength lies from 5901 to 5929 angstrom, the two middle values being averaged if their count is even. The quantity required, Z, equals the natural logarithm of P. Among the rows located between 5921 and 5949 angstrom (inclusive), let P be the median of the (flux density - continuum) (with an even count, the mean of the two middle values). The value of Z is -3.96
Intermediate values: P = 0.0190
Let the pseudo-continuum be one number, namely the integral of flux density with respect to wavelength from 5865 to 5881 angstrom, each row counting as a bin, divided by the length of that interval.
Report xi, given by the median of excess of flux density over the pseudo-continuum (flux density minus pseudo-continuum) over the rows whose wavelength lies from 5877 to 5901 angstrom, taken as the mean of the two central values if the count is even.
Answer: -0.34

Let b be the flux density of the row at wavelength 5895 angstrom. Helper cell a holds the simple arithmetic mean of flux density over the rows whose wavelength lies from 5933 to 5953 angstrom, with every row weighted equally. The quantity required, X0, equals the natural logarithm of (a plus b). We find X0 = 0.84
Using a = 1.33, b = 0.9898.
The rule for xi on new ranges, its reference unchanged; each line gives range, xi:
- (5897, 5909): -0.15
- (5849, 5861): -0.12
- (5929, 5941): -0.10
